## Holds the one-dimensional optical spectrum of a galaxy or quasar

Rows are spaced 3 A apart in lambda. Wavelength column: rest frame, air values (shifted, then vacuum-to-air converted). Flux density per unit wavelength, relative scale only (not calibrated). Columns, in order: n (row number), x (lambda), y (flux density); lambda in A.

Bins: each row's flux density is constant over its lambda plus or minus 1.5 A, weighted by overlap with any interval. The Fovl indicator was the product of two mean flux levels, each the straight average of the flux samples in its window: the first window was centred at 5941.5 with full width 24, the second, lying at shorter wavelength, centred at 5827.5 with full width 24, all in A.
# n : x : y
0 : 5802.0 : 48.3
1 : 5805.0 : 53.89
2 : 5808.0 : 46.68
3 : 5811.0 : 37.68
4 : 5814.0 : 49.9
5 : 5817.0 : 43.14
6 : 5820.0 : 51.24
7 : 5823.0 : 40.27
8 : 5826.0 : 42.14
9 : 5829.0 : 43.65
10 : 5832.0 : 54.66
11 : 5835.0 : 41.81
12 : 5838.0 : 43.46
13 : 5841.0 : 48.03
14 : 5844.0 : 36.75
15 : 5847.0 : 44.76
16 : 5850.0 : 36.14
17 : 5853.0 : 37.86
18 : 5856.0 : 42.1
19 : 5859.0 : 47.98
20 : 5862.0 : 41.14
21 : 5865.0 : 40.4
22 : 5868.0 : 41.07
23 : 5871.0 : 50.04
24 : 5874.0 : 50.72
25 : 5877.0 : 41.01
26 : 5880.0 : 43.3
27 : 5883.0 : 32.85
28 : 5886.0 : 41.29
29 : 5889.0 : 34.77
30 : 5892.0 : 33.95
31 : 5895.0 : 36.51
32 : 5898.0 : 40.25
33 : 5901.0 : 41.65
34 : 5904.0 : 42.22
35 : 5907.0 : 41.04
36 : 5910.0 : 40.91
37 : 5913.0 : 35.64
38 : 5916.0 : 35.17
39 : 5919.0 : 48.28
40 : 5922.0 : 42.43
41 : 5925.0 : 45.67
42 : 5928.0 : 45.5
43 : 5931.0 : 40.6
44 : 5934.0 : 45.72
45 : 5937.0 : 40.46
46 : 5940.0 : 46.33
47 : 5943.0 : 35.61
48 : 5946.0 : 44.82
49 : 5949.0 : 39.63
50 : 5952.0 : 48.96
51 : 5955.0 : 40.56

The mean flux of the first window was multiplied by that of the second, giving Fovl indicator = 1926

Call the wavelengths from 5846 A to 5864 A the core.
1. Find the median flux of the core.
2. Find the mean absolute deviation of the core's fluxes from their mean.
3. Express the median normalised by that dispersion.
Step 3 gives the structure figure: 12.7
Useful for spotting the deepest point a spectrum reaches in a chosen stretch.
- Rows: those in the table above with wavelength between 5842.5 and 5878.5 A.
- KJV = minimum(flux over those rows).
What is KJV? 36.14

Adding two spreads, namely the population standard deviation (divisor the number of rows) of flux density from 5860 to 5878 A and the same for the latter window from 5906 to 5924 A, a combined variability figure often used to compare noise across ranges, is 8.9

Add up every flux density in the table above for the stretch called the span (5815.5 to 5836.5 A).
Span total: 317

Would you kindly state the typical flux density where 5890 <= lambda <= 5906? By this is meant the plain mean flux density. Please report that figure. 38.9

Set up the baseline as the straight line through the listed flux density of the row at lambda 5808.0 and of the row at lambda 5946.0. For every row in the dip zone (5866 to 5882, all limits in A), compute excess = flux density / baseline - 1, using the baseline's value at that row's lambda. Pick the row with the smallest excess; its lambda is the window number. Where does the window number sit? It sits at 5868.0 A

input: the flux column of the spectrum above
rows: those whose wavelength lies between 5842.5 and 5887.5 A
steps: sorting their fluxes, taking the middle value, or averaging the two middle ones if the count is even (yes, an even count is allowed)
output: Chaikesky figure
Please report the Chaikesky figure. 41.1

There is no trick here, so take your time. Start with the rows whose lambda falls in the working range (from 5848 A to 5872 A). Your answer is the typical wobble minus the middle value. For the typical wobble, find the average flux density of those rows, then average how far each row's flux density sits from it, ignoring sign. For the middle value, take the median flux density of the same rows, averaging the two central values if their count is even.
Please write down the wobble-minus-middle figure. -37.64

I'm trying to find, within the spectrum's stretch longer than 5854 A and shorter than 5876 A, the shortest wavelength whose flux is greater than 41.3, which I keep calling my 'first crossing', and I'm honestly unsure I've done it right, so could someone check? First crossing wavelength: 5856.0 A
